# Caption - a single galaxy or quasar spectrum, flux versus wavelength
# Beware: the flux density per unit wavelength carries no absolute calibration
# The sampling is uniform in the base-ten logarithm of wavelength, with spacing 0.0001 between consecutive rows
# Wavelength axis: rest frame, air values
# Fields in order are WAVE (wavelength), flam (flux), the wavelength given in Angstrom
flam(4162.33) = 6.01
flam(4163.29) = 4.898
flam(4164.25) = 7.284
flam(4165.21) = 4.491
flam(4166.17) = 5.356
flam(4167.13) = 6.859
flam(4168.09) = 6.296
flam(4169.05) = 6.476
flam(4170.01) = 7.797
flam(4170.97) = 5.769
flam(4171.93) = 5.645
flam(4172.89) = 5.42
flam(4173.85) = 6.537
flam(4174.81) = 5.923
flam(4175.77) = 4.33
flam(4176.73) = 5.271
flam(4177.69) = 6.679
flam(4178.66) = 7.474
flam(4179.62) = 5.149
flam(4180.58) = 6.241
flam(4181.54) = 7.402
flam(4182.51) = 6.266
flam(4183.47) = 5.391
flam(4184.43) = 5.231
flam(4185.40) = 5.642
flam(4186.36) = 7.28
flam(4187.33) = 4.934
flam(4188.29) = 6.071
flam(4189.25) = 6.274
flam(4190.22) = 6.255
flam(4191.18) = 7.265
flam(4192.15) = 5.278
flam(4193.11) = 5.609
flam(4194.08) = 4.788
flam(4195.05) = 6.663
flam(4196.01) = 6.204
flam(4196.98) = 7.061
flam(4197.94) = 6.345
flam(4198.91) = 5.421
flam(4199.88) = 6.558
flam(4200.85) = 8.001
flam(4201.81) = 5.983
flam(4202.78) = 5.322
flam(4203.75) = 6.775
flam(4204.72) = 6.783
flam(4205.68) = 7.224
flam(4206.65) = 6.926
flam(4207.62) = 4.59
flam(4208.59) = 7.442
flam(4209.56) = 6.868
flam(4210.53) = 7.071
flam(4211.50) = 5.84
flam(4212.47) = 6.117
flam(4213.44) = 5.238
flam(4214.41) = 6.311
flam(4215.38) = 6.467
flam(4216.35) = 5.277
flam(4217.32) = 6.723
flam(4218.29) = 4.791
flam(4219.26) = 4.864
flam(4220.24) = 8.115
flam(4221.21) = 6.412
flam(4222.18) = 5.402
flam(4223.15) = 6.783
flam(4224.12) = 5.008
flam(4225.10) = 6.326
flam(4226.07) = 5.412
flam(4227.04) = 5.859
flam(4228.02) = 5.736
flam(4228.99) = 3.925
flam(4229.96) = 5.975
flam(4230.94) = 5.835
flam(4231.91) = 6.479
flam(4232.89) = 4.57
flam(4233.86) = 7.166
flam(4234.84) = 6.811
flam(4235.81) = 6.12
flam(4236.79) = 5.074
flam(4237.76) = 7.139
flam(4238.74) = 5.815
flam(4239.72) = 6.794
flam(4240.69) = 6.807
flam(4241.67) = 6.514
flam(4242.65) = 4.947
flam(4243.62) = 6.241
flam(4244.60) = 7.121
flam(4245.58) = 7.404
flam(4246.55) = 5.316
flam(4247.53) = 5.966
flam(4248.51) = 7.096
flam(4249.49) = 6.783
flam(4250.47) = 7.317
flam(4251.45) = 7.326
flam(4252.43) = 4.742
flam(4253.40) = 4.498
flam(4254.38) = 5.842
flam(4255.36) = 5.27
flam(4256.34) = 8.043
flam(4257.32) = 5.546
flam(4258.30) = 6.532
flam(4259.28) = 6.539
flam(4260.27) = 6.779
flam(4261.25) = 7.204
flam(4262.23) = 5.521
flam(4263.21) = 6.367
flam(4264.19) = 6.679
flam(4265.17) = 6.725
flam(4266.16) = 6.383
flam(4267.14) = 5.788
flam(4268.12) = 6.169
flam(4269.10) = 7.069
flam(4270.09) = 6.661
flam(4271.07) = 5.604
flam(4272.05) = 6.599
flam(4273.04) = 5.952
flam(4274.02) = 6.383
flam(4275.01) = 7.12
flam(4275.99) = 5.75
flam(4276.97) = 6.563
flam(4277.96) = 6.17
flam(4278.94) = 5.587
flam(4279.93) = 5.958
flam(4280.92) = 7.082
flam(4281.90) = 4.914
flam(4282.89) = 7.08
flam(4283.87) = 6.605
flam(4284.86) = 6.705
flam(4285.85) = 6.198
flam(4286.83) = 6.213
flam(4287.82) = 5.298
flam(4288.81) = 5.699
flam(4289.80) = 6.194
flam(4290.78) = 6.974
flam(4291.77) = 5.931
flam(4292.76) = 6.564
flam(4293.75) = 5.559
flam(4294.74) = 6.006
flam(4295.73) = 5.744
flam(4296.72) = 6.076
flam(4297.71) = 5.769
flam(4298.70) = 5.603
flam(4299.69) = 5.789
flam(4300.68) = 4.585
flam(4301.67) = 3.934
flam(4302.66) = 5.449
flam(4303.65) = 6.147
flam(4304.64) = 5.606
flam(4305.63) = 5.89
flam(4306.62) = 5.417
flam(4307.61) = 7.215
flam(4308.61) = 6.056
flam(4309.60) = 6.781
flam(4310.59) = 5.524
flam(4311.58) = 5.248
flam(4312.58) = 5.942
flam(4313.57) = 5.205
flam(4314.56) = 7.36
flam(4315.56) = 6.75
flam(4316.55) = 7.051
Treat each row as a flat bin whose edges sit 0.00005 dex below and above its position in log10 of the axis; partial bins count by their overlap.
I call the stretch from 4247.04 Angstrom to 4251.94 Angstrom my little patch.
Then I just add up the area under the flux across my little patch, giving 34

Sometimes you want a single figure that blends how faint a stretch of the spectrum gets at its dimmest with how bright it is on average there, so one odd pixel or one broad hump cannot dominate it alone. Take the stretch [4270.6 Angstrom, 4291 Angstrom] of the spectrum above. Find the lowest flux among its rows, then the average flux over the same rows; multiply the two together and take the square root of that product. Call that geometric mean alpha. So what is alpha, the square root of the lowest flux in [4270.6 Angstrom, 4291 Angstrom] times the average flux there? 5.5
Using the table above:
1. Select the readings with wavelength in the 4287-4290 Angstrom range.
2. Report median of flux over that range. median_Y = 5.70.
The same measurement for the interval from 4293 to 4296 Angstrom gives 5.74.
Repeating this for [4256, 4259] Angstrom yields 6.53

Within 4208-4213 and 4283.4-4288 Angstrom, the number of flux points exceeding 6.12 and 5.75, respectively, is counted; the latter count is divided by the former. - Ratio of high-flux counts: 1.33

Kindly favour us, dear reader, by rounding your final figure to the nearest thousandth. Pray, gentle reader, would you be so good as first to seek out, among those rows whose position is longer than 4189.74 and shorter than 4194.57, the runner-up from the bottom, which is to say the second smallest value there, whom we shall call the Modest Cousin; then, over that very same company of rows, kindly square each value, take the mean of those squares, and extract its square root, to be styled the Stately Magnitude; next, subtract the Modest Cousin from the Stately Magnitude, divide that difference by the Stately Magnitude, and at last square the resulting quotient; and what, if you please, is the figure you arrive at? 0.011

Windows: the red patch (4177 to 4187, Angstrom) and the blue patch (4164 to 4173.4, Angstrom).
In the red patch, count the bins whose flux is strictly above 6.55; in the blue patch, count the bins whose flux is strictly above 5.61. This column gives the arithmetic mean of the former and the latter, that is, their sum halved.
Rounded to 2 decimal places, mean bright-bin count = 5.50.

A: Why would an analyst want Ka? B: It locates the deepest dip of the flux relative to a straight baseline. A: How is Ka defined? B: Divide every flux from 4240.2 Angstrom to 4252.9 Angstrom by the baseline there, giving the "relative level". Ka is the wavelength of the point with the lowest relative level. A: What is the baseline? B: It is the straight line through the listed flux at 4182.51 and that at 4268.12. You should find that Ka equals 4252.43 Angstrom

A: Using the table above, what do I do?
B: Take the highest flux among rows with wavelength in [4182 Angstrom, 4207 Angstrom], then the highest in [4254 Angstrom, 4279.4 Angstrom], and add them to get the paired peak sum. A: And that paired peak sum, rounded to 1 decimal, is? 16.0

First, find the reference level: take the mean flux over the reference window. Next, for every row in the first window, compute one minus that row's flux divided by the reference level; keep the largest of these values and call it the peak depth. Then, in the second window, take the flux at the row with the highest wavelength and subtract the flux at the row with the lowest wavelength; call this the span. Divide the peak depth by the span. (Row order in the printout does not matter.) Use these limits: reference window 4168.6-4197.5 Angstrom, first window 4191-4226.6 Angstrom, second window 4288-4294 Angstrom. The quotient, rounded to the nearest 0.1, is -1.7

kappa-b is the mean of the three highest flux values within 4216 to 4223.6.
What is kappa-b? 7.21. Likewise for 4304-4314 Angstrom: 6.68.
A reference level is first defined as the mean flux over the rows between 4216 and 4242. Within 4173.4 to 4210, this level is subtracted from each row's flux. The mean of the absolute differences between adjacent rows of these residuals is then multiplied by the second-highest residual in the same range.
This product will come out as 1.6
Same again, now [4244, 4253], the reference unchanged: 1.3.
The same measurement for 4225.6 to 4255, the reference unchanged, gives 1.4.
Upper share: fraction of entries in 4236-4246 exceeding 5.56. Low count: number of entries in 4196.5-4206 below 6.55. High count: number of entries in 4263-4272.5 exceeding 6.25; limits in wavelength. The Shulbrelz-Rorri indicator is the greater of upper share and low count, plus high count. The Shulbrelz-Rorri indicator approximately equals 11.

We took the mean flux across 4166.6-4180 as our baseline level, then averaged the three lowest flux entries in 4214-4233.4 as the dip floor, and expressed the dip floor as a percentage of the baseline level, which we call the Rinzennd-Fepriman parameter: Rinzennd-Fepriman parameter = 72.4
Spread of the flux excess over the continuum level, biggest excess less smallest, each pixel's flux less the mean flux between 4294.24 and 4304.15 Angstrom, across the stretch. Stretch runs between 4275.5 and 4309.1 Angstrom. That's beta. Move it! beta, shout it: 3.28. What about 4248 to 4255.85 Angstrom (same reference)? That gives 2.83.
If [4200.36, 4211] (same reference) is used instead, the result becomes 3.41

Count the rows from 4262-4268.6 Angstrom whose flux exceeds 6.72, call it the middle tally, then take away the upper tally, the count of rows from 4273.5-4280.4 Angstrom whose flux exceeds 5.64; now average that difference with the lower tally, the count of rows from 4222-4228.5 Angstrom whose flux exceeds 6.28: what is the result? -1.5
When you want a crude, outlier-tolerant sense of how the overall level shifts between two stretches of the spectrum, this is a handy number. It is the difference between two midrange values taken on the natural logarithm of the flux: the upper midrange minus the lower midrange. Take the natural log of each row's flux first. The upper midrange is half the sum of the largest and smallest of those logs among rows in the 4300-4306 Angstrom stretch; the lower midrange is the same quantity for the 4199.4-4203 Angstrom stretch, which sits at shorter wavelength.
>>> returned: -0.28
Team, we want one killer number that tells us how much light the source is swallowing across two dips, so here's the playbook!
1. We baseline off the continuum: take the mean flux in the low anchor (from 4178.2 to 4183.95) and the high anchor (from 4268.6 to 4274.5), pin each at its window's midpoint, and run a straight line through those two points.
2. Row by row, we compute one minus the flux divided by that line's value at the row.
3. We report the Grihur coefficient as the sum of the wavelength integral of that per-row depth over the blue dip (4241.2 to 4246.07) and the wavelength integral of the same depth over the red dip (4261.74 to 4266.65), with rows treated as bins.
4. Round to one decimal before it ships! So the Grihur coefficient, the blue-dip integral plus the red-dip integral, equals 0.0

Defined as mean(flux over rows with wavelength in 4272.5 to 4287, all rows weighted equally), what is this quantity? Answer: 6.29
